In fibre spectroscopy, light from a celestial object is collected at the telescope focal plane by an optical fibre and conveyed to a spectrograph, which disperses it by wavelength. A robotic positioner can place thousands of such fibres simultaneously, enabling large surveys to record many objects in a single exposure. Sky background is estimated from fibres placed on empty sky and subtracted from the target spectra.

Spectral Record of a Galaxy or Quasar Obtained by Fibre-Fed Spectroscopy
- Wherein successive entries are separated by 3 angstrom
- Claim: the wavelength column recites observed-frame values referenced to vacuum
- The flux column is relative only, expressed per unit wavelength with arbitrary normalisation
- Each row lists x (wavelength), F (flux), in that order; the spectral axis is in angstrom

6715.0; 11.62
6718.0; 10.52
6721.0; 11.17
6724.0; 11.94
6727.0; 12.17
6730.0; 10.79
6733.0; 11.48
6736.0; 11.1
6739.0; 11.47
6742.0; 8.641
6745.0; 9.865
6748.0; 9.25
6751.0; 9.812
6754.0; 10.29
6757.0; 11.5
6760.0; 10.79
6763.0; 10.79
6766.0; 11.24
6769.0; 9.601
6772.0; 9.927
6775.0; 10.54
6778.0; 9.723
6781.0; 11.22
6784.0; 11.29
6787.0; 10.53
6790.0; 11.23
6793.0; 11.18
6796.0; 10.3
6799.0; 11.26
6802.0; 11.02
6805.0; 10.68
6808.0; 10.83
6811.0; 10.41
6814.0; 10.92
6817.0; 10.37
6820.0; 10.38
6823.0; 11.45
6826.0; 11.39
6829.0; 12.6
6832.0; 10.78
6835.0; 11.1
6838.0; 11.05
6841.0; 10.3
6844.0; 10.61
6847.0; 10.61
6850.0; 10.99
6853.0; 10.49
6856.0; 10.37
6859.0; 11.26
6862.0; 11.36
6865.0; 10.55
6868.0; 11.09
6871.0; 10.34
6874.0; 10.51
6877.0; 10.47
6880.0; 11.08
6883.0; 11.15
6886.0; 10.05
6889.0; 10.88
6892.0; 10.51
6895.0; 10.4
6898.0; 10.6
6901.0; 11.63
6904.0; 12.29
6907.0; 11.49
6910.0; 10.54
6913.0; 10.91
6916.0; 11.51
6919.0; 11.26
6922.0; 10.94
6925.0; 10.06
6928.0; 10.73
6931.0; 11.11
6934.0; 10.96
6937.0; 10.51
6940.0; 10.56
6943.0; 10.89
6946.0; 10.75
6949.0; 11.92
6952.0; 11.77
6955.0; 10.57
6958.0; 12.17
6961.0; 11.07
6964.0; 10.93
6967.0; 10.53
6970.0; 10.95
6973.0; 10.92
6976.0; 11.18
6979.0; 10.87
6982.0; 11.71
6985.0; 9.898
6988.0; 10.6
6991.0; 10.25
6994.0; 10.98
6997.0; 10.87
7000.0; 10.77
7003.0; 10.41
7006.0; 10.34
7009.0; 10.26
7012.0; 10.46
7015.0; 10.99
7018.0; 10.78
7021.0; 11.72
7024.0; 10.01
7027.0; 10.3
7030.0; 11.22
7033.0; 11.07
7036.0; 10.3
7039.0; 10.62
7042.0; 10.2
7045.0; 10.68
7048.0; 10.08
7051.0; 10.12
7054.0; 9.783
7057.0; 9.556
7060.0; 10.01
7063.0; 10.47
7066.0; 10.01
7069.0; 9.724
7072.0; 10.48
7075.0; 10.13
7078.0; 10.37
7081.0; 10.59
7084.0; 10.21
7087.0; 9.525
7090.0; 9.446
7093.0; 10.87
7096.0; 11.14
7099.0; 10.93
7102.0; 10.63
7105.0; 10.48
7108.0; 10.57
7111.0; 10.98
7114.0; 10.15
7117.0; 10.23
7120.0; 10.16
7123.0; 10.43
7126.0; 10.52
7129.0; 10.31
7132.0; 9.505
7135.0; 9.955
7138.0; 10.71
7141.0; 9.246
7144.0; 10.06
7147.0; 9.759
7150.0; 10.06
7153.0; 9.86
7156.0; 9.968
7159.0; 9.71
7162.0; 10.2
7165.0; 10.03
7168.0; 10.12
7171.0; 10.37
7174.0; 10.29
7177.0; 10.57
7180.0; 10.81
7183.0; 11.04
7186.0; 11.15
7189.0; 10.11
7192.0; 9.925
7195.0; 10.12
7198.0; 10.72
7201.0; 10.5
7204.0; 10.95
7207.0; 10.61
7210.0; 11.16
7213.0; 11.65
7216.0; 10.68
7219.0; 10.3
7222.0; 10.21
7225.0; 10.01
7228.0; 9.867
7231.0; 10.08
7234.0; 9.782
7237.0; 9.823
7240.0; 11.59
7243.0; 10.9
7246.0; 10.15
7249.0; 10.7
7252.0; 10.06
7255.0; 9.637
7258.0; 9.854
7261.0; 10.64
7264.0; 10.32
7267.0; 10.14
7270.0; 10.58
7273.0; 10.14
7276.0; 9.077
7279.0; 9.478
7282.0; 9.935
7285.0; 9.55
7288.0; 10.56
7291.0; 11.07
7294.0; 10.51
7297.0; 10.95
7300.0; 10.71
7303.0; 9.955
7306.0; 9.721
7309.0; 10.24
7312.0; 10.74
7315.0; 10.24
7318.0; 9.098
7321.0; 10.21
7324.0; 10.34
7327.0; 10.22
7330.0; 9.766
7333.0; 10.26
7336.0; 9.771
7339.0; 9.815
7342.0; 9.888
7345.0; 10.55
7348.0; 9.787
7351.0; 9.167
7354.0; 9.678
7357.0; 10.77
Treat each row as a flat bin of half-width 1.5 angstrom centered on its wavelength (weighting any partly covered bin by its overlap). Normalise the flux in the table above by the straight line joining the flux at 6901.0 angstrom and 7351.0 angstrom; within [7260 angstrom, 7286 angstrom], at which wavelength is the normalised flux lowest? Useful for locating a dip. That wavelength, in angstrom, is 7276.0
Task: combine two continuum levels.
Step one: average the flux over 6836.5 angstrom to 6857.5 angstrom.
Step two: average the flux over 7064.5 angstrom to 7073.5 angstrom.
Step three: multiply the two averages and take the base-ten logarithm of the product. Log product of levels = 2.03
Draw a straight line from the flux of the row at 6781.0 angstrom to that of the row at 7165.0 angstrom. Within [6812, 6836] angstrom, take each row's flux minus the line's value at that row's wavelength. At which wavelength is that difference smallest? 6817.0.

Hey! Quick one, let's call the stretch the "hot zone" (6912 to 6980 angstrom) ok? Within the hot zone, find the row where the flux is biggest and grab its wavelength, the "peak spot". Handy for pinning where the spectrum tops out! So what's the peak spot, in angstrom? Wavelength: 6958.0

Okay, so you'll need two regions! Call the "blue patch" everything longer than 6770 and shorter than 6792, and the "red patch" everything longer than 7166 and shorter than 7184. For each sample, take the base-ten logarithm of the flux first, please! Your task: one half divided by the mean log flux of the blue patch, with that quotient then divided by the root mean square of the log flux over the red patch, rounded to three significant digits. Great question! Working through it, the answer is 0.477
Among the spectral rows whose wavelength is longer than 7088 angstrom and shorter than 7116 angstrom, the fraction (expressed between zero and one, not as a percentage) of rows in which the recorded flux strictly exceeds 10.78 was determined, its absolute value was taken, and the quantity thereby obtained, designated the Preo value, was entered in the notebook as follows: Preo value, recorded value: 0.4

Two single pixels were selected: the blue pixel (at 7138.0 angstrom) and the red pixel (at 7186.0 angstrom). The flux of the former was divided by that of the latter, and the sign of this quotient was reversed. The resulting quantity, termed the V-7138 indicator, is -0.96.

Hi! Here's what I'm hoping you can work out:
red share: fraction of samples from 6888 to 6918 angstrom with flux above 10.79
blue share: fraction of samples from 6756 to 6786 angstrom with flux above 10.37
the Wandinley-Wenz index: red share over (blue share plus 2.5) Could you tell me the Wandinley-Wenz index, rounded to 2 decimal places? 0.19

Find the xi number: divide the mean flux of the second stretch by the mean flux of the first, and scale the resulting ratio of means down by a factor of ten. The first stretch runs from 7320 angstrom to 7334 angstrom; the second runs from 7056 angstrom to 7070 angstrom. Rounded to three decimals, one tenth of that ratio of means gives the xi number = 0.098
